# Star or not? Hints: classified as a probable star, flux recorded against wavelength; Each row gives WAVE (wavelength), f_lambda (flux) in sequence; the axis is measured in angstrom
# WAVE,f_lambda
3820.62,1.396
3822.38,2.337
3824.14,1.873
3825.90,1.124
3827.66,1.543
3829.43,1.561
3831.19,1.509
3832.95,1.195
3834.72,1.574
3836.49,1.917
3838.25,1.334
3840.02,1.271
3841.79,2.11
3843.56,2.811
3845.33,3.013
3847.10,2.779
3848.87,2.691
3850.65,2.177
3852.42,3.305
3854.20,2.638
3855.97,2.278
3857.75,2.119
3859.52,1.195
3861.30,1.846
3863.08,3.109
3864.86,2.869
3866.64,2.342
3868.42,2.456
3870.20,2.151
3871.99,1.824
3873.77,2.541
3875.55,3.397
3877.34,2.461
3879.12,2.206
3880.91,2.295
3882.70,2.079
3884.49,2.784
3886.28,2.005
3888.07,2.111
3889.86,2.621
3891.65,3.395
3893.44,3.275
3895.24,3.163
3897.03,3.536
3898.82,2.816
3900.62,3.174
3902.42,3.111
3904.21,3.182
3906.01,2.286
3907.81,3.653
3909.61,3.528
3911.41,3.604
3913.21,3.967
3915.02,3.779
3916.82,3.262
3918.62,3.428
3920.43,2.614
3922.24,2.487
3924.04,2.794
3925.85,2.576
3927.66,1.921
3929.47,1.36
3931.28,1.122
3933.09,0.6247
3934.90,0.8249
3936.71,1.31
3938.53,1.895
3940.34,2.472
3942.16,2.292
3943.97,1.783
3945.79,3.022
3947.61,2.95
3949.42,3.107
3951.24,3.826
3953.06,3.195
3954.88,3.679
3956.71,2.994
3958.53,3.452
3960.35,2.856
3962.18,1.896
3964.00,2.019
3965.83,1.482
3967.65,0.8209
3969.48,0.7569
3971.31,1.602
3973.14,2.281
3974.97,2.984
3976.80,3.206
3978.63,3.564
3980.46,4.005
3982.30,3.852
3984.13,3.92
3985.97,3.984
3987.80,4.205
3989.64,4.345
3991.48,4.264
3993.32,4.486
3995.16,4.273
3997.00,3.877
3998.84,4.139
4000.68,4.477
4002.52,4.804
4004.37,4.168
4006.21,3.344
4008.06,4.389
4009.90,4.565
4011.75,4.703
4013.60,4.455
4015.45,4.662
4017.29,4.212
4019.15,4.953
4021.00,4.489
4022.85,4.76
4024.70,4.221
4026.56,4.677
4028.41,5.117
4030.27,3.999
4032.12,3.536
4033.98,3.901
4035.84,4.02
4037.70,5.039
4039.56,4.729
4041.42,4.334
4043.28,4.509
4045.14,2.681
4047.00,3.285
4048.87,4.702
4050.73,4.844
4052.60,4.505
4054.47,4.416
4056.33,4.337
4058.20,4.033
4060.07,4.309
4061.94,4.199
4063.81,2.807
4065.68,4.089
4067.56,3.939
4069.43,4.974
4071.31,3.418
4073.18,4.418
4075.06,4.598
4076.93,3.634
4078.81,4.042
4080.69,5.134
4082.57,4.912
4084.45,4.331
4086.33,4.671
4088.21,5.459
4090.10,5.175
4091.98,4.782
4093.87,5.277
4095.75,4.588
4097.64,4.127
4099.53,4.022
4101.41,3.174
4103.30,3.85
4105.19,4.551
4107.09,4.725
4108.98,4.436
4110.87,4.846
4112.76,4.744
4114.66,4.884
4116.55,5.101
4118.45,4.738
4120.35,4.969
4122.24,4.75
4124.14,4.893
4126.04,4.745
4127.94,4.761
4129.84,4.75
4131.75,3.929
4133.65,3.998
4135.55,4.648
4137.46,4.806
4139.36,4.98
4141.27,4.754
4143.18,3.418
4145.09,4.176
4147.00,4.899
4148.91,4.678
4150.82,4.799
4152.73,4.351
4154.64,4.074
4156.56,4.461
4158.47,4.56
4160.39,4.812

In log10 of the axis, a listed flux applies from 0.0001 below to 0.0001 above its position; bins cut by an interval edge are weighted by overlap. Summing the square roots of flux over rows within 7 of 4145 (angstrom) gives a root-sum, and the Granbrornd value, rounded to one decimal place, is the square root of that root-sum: 3.9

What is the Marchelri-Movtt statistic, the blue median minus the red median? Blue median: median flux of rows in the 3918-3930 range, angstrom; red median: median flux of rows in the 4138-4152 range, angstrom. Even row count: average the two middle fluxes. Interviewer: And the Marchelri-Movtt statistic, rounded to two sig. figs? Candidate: -2.2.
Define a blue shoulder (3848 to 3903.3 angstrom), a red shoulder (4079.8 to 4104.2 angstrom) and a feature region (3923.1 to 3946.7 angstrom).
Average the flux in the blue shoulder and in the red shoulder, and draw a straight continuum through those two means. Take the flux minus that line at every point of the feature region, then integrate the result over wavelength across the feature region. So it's -30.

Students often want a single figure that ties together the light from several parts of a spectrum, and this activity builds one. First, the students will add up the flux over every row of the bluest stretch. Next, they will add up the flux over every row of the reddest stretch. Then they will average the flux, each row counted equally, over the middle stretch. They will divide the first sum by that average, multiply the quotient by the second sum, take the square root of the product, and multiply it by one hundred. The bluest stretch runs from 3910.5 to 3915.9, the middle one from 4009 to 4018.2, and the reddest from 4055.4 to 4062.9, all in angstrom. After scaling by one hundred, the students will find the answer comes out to 651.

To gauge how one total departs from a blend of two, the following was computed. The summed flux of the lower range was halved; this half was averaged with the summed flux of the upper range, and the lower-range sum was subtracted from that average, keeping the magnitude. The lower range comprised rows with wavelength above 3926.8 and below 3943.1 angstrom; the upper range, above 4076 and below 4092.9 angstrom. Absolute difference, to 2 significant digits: 11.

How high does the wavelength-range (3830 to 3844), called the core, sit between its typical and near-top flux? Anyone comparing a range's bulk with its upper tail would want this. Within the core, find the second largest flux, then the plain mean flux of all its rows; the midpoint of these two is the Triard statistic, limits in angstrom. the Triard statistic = 1.9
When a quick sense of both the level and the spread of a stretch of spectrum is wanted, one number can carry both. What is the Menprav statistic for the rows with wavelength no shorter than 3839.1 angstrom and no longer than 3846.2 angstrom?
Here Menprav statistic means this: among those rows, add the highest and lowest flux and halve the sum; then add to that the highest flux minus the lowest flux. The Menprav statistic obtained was 3.88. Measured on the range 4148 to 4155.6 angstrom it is 5.16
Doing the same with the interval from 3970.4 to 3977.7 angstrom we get 4.01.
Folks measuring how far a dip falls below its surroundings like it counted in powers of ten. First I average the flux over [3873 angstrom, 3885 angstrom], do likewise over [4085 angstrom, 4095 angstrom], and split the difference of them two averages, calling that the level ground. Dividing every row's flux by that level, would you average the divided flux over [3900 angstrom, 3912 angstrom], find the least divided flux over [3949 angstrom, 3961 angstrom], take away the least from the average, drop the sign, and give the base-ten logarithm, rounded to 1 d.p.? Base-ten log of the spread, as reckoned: -1.0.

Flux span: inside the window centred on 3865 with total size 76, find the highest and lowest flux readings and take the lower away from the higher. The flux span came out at 2.34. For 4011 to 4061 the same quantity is 2.44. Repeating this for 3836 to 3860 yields 2.11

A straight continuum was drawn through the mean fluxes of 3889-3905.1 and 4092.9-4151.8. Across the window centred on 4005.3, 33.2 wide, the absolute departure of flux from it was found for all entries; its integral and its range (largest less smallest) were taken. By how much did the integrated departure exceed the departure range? 19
